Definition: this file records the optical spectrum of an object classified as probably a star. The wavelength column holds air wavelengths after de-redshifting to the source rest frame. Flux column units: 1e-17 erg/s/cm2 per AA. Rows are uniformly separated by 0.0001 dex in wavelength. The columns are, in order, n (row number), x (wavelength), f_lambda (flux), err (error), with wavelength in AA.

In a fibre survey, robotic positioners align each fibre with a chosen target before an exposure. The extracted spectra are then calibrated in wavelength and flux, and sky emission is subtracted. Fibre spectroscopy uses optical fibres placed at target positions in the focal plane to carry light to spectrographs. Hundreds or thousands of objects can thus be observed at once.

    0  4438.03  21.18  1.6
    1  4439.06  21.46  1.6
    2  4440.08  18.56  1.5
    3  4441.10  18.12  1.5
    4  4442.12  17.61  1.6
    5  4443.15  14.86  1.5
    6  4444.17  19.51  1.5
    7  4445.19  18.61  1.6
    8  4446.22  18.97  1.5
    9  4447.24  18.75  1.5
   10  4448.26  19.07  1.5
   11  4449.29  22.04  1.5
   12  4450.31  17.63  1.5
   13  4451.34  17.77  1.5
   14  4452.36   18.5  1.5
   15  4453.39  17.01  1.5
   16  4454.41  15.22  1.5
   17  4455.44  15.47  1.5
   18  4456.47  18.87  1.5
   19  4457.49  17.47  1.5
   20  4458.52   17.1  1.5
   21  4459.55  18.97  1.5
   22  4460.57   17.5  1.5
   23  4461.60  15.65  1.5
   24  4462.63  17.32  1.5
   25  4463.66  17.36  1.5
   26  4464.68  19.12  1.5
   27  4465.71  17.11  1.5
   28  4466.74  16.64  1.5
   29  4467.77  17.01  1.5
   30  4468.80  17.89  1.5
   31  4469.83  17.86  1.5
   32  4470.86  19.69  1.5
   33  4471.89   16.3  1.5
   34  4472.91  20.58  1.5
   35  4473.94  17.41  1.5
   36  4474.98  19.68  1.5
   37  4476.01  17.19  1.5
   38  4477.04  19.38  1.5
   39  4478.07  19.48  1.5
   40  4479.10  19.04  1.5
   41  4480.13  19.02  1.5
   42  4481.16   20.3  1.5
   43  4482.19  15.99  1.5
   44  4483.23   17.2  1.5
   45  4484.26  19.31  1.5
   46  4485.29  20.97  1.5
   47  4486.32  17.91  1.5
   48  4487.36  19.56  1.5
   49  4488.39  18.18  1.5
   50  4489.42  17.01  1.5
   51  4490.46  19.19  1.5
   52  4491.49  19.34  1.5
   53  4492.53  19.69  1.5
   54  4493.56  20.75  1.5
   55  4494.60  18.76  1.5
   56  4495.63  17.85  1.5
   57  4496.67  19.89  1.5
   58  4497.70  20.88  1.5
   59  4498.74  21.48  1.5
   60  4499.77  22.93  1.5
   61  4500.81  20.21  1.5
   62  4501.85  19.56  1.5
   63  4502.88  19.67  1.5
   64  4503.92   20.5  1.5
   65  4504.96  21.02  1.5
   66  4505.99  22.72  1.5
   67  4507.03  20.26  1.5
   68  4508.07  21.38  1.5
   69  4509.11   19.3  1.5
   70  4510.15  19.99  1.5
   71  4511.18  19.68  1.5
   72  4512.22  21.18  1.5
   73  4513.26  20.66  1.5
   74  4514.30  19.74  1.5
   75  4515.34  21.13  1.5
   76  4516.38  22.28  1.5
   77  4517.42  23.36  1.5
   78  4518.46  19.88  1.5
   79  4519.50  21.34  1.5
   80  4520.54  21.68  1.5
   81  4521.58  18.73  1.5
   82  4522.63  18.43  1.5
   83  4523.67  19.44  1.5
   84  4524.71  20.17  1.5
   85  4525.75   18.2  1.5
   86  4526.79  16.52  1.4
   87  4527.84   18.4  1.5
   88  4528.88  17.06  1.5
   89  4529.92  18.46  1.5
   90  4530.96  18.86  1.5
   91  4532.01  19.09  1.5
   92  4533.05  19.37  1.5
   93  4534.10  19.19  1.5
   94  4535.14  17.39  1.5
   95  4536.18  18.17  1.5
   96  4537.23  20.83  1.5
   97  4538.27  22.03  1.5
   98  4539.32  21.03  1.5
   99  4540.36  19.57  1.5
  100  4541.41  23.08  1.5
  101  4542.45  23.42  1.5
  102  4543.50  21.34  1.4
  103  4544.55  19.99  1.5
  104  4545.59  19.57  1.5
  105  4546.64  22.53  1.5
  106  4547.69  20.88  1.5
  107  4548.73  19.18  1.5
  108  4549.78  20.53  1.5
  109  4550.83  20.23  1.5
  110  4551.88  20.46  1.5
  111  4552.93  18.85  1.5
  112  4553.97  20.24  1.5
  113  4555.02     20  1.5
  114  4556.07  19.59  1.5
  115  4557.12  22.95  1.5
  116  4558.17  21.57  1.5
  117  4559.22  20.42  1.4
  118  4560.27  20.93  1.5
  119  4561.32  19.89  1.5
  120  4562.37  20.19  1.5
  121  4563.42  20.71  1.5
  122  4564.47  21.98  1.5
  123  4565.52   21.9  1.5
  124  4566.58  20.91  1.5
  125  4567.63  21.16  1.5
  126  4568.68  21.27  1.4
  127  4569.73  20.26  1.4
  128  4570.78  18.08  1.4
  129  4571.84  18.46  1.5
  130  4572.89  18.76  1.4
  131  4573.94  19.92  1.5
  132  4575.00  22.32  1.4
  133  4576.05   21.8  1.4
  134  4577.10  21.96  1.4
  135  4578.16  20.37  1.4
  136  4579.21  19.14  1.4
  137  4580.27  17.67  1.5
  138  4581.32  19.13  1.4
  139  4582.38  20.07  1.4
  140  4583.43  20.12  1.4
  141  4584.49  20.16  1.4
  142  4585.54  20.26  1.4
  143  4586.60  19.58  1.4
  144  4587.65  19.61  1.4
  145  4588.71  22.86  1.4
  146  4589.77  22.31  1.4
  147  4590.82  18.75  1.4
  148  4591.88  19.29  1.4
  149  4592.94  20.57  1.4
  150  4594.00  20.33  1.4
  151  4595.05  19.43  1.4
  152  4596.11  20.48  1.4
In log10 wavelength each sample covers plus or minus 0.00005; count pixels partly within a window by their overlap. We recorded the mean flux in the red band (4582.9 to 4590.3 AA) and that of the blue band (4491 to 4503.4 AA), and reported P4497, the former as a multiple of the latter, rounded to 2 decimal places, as 1.03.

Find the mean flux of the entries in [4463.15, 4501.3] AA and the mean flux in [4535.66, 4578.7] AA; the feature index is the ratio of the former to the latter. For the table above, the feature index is 0.91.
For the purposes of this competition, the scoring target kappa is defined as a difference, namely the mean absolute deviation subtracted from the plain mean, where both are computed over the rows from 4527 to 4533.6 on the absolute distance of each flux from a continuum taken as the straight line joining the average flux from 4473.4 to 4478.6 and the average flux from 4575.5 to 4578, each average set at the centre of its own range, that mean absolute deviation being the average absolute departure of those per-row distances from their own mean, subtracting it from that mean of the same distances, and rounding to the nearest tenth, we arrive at 1.3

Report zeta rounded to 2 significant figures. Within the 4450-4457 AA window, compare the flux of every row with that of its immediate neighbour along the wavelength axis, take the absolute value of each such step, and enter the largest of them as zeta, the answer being 3.4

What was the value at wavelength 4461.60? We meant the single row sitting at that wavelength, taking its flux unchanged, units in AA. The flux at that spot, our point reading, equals 15.65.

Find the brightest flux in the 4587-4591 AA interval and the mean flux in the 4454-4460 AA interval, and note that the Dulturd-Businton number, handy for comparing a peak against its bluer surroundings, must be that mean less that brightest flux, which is -5.7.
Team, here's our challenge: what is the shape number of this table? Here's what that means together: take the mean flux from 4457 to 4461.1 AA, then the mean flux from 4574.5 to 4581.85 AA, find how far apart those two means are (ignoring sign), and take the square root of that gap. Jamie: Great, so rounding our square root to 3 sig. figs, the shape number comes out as 1.61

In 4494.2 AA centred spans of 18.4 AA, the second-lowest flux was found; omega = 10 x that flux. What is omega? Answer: 178.5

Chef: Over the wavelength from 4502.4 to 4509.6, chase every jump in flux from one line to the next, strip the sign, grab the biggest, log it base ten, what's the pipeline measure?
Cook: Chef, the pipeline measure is 0.39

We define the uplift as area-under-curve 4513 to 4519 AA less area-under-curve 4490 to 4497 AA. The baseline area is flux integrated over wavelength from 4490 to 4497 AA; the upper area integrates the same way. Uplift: -8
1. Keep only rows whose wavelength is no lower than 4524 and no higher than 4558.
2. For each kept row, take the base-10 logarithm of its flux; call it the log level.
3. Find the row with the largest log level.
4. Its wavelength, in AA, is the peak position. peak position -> 4542.45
